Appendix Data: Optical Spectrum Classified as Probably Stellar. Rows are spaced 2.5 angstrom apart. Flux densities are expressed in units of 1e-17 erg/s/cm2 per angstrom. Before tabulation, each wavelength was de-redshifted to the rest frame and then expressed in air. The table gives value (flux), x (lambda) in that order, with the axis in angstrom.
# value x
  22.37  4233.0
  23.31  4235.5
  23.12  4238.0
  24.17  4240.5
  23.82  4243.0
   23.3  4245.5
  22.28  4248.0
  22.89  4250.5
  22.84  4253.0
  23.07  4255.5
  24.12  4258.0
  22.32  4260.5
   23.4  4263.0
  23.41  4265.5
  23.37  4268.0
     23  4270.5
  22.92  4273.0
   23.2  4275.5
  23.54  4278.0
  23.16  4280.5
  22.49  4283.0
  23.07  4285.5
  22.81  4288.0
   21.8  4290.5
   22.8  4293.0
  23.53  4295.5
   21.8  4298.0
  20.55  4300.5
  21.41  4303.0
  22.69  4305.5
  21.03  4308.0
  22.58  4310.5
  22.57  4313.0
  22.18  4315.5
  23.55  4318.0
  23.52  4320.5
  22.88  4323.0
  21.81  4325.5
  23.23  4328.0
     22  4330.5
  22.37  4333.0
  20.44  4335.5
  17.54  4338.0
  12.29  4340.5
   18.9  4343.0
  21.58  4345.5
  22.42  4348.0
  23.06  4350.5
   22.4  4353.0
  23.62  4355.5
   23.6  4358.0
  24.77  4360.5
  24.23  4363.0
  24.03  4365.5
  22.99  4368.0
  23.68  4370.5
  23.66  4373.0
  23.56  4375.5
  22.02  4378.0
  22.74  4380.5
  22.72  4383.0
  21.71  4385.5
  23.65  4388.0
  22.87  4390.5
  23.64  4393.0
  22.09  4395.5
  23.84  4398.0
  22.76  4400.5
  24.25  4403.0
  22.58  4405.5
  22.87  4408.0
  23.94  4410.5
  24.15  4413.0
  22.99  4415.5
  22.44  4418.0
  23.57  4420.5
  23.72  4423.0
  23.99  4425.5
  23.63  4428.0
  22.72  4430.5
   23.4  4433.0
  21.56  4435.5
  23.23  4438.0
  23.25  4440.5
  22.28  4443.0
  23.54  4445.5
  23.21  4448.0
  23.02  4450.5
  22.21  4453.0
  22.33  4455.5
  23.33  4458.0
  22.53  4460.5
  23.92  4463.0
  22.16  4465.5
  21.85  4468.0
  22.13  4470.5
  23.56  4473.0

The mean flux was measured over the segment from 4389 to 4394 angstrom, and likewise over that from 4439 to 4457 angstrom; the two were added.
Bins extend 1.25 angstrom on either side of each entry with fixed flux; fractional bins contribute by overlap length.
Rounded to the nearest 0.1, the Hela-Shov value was 46.1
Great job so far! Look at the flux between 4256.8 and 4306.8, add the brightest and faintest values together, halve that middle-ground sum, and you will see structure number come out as 22.3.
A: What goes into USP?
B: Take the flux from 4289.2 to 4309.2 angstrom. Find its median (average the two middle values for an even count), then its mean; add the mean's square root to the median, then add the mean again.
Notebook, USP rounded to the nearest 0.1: 48.4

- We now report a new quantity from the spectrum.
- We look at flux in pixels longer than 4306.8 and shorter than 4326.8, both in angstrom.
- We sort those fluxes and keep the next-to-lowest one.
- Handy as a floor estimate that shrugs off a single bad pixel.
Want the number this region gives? 21.81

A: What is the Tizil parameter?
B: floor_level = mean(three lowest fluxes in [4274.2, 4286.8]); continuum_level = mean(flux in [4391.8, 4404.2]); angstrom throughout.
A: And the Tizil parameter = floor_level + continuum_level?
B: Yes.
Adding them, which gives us 46.2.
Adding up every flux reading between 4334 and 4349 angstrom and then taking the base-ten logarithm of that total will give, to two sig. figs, 2.1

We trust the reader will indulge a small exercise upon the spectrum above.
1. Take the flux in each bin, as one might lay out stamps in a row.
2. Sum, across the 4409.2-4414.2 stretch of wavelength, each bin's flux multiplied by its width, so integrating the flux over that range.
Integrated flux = 120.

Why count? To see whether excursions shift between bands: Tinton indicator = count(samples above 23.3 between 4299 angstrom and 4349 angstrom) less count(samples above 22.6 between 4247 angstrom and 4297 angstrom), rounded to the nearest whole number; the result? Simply -14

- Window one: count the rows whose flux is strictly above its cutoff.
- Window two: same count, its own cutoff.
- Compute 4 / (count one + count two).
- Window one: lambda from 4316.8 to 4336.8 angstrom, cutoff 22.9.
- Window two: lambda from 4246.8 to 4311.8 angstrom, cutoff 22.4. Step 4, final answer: 0.18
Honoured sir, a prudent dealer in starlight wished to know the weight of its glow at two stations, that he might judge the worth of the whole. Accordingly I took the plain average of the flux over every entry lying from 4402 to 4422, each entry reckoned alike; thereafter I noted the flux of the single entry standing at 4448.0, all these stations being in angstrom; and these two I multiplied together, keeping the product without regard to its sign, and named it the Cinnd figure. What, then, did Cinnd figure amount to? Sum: 542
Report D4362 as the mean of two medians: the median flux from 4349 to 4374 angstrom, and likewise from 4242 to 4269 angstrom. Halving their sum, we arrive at 23.5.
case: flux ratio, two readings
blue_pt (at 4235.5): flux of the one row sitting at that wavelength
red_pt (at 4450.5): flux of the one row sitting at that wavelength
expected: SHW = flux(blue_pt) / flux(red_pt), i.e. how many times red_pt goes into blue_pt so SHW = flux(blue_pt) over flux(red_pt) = 1.01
